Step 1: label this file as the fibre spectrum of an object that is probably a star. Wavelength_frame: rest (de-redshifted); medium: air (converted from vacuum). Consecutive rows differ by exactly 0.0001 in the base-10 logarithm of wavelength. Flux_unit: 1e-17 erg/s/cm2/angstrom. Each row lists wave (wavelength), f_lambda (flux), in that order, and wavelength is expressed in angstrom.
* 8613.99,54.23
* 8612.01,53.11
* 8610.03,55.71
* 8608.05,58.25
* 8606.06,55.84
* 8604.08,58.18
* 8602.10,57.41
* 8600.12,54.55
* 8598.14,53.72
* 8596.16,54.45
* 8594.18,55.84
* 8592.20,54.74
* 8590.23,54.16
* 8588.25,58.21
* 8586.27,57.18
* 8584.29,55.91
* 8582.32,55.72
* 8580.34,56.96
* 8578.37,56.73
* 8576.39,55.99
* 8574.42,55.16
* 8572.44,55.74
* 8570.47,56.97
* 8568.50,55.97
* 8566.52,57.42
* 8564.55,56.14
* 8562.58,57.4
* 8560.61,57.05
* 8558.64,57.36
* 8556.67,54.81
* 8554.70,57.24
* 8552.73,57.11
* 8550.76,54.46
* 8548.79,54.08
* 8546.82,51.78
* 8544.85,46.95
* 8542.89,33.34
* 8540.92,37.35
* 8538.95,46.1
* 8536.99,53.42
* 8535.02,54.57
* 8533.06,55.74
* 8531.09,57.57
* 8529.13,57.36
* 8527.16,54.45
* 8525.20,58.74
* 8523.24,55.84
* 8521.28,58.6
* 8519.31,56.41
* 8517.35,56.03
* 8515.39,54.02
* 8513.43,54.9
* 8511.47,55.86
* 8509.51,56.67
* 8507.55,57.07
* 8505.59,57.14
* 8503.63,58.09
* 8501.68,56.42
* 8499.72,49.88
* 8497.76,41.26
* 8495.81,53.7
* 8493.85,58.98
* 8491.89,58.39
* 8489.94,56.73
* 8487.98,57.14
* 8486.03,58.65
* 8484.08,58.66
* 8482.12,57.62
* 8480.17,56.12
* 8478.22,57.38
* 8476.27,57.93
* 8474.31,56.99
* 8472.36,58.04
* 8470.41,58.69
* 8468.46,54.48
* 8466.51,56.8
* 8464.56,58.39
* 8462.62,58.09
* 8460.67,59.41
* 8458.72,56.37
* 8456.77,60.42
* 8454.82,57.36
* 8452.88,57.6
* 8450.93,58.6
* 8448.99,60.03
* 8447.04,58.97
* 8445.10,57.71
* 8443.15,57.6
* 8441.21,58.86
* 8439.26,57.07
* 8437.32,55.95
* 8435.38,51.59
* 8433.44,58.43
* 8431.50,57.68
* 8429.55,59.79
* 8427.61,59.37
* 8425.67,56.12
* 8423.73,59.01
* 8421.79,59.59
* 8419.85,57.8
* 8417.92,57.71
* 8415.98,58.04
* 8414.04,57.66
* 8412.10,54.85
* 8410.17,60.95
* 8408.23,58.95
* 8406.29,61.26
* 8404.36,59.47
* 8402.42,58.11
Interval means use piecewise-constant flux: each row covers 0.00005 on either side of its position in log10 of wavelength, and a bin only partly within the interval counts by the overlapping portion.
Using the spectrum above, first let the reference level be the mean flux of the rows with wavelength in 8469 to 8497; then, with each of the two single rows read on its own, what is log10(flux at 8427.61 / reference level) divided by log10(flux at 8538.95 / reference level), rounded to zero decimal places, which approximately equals 0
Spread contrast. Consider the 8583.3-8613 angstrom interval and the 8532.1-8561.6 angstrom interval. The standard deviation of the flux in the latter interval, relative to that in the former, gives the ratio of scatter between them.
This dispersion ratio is 4.3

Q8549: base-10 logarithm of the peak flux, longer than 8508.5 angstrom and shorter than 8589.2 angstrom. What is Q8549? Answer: 1.769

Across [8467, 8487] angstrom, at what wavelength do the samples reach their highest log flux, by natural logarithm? 8470.41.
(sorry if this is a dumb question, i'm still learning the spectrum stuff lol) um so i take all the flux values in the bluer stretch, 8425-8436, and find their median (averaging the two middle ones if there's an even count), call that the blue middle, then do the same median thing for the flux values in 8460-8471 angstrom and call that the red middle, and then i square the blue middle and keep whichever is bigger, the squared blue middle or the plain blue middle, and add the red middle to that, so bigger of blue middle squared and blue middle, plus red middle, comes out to 3429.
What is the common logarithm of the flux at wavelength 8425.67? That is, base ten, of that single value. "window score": 1.75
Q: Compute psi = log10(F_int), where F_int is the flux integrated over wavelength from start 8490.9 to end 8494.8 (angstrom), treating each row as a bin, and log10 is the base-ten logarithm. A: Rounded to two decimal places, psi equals 2.36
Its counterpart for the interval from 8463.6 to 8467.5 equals 2.35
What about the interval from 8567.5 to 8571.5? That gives 2.35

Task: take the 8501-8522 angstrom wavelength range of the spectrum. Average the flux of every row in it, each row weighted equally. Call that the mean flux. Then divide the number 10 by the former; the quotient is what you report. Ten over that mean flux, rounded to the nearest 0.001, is 0.177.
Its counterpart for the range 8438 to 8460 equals 0.172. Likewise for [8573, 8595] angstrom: 0.178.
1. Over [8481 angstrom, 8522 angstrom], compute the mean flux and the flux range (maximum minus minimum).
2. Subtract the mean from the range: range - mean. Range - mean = -38.1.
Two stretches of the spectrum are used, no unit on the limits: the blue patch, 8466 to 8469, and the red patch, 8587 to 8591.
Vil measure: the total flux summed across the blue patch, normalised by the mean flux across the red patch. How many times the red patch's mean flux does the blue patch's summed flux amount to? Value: 1.98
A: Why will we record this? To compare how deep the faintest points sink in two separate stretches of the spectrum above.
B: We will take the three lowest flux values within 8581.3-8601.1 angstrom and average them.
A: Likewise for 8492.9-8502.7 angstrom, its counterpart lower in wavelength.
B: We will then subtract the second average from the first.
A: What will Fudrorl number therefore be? 5.8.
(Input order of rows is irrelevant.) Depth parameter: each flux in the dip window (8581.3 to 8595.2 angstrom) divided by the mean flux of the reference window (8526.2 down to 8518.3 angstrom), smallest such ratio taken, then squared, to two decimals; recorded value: 0.89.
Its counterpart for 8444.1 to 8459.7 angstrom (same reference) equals 0.96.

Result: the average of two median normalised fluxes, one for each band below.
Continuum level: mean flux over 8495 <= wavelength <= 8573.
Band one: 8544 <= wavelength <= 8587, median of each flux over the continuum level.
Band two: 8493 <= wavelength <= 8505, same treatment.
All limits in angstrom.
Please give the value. 1.03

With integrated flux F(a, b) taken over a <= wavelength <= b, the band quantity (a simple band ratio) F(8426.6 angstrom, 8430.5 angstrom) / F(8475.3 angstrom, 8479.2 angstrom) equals 1.03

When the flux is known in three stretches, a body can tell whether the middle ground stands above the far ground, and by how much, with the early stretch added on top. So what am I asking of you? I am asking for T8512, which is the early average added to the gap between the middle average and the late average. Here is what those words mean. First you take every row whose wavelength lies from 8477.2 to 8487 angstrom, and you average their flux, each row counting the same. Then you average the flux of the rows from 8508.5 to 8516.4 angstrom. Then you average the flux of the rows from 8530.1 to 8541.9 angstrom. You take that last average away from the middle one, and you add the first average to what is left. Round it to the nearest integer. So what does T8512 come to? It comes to 62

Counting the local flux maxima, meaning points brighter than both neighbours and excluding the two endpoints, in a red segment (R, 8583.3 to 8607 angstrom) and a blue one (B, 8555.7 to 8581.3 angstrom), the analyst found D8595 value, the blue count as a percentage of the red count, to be 133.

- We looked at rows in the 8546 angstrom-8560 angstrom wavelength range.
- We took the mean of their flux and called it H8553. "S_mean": 55.3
